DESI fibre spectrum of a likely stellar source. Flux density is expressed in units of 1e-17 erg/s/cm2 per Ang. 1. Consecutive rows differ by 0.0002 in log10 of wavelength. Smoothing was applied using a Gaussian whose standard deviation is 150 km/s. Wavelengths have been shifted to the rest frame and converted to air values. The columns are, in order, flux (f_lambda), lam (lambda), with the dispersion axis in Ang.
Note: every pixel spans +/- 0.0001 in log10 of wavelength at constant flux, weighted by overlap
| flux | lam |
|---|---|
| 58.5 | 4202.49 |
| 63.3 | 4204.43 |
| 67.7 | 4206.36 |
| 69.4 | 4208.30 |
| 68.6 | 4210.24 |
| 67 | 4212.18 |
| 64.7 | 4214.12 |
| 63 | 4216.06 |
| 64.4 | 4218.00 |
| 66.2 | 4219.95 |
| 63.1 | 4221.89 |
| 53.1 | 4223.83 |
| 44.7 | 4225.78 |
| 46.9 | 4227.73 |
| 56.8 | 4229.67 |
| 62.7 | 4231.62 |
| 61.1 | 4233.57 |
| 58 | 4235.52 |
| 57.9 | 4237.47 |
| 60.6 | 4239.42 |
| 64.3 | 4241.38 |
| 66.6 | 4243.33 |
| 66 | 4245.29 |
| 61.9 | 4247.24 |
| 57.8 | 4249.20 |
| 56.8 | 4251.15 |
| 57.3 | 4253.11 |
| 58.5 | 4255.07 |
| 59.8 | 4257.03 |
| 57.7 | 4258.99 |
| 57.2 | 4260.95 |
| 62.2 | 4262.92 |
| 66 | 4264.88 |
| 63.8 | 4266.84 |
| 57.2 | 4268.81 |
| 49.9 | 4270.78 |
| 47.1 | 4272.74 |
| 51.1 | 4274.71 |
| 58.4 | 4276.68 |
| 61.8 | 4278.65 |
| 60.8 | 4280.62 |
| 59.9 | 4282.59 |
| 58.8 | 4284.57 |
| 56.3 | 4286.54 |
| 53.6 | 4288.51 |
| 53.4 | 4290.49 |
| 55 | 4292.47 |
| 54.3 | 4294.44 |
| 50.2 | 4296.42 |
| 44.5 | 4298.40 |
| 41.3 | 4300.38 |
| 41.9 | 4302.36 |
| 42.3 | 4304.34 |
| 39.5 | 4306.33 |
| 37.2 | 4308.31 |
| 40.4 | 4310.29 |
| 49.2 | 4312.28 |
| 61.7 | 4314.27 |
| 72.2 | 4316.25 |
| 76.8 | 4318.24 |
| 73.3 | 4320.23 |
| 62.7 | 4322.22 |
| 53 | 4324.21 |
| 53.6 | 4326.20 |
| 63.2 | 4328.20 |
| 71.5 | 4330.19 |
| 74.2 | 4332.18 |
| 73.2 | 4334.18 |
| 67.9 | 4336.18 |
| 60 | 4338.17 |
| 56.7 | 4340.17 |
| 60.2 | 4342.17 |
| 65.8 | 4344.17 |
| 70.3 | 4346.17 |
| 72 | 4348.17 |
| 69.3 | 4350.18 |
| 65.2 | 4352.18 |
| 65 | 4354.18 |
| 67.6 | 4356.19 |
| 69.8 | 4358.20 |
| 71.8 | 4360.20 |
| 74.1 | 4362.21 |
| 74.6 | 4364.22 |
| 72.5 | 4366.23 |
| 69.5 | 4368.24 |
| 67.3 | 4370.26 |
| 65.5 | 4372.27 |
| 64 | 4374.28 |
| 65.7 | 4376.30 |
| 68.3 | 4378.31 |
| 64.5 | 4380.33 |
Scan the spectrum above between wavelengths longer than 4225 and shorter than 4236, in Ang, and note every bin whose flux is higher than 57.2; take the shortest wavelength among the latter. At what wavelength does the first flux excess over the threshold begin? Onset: 4231.62 Ang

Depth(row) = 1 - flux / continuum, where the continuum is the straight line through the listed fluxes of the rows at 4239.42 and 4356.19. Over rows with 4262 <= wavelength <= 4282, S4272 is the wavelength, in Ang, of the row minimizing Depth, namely 4264.88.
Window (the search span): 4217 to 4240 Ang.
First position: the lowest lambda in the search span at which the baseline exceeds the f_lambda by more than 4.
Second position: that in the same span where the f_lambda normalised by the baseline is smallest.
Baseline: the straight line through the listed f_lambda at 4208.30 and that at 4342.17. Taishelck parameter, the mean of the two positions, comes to 4221.9 Ang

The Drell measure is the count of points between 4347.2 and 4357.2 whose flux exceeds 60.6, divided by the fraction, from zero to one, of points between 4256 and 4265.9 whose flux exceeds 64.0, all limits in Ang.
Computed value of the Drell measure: 25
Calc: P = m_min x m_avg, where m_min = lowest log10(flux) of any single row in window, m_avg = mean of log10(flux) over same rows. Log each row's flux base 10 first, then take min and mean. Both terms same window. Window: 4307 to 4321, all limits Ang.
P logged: 2.75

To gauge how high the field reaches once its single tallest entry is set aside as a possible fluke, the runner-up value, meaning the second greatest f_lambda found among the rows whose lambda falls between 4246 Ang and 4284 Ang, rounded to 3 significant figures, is 63.8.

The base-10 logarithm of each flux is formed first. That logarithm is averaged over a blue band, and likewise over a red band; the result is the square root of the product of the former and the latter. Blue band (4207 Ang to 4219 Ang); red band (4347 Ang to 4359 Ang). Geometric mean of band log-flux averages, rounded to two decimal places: 1.83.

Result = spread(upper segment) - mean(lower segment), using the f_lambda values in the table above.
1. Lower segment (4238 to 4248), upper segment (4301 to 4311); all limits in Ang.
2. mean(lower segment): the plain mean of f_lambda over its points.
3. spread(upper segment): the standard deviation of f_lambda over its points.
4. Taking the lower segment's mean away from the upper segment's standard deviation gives -62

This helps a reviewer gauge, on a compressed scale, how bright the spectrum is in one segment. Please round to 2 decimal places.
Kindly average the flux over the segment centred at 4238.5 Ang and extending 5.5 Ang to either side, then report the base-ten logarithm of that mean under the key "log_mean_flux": 1.79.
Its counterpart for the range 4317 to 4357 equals 1.82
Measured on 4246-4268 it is 1.78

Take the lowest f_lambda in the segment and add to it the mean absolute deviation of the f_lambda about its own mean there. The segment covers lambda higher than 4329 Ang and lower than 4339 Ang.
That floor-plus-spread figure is 64.3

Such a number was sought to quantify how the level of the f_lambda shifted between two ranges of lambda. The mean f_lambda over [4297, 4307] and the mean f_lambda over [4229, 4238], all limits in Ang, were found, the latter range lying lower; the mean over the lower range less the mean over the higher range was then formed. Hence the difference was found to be 17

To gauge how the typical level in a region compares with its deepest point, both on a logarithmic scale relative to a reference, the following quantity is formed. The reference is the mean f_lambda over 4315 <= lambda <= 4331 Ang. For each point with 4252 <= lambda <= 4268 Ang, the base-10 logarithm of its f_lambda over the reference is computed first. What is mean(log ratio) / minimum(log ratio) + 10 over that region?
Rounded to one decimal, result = 10.6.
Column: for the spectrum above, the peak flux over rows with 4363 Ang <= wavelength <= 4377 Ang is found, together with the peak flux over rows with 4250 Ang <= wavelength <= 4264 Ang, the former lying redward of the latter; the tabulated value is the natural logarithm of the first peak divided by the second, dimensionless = 0.18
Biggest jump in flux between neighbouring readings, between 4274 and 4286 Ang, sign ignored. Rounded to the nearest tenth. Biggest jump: 7.3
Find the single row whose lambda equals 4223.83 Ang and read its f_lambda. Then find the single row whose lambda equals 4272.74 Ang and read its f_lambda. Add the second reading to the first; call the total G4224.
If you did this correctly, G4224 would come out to 100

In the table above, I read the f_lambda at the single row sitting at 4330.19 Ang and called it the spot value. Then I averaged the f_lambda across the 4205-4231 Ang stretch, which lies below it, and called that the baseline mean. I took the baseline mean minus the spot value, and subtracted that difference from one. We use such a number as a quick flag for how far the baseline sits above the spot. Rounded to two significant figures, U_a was 11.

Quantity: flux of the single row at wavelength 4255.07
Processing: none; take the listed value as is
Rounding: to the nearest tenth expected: 58.5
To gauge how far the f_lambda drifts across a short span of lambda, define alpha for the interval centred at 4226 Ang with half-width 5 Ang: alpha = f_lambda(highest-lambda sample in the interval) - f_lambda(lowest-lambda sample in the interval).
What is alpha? -6.3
